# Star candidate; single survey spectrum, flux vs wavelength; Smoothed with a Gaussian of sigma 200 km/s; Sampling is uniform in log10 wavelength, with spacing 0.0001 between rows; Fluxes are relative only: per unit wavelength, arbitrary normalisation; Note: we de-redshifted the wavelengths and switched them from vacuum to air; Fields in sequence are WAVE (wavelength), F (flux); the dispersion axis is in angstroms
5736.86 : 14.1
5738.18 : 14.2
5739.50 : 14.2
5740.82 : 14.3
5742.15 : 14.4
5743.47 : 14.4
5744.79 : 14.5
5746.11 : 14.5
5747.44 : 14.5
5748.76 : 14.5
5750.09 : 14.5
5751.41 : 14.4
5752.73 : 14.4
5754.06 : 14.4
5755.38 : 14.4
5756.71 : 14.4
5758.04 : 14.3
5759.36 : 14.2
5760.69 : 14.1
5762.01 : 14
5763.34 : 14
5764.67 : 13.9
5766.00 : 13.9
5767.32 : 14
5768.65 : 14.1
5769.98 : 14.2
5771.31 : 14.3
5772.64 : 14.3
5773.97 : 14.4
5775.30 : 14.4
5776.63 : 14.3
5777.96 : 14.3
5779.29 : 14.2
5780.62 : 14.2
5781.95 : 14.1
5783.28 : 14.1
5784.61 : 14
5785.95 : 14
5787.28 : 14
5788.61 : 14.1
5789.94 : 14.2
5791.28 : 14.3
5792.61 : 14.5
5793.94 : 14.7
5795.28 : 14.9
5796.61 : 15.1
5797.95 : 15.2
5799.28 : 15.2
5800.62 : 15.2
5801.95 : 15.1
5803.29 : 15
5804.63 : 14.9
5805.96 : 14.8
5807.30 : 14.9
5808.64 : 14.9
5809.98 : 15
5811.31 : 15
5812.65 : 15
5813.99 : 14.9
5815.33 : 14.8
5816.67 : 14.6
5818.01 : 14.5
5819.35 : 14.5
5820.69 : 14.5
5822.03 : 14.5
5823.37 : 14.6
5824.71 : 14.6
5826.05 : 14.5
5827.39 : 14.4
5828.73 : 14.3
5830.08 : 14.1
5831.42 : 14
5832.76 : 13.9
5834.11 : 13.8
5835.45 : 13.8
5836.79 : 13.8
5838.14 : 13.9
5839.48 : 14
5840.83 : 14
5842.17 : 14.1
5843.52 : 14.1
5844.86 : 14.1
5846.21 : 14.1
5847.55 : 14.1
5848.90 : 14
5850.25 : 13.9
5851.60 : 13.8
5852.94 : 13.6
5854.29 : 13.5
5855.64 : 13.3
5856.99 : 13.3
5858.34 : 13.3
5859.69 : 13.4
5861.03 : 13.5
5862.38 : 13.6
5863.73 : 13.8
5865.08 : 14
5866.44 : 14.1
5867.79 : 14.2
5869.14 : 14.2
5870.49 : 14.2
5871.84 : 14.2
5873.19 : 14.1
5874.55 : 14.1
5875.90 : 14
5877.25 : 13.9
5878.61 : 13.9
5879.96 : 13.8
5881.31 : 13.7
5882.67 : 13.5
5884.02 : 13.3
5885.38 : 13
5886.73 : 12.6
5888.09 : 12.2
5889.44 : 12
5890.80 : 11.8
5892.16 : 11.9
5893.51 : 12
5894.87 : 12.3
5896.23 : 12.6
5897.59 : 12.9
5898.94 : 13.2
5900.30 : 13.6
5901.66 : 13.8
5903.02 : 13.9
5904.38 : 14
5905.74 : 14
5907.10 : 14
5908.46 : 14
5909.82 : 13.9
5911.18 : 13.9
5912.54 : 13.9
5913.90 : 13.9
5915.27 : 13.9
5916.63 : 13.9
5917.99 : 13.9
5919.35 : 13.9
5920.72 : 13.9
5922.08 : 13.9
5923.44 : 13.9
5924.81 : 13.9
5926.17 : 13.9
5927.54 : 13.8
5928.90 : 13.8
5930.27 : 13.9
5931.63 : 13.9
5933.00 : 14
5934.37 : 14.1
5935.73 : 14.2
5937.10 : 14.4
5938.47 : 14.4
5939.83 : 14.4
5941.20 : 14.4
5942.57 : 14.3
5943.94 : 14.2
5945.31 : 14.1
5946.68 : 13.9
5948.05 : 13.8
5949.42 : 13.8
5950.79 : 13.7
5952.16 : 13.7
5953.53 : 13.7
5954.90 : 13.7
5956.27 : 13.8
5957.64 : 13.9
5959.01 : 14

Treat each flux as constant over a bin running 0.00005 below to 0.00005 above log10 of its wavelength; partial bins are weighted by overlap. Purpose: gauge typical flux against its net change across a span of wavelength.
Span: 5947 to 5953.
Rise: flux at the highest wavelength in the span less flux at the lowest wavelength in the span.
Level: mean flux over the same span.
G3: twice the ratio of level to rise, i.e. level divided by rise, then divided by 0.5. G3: -275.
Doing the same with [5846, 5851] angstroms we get -140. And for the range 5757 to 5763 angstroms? -94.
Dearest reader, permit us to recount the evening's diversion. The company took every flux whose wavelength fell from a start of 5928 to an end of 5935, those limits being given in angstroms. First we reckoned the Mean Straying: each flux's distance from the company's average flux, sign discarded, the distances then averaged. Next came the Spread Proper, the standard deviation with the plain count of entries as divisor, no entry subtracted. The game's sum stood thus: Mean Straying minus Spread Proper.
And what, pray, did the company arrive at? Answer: -0.014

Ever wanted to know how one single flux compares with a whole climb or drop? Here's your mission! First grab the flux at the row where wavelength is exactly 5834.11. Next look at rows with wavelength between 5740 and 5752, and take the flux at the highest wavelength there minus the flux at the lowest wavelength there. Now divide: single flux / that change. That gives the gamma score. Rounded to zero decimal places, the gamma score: 138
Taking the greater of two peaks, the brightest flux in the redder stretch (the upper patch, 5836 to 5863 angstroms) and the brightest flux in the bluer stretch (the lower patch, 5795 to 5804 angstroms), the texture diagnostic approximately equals 15.2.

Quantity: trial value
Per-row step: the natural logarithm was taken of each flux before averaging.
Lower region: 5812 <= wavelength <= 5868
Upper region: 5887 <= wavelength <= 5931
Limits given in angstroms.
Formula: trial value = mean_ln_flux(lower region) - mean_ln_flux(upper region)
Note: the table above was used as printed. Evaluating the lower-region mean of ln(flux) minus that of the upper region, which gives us 0.05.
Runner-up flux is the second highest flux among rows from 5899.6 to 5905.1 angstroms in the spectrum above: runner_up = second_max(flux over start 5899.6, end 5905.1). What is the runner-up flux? 13.9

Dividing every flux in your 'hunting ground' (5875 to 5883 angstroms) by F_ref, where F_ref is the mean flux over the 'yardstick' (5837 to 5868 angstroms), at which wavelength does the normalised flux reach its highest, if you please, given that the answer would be 5875.90 angstroms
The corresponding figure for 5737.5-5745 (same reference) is 5744.79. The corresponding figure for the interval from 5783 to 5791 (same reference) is 5789.94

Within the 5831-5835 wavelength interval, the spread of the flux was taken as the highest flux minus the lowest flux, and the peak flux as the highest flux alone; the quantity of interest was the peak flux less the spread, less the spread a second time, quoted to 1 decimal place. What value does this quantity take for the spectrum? 13.6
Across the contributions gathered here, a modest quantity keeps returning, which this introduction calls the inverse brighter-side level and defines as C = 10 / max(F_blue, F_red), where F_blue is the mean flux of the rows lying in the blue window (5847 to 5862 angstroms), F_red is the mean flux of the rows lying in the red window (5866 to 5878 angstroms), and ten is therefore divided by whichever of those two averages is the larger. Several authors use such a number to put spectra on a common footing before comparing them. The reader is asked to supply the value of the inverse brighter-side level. 0.709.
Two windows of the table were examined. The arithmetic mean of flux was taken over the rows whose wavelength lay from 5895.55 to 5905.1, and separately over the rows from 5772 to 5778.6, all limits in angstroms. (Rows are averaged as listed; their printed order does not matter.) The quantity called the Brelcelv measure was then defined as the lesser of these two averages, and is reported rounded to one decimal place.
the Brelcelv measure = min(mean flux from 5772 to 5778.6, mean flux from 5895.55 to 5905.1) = 13.4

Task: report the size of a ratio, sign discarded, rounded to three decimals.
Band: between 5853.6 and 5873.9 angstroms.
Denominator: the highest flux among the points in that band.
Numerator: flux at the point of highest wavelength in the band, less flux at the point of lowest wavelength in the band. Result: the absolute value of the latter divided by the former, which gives 0.042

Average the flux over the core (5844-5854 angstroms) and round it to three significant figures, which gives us 13.9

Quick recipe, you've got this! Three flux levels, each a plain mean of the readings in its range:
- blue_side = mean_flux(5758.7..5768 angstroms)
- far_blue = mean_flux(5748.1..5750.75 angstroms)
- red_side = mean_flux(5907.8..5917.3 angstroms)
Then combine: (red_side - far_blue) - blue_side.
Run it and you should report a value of -14.6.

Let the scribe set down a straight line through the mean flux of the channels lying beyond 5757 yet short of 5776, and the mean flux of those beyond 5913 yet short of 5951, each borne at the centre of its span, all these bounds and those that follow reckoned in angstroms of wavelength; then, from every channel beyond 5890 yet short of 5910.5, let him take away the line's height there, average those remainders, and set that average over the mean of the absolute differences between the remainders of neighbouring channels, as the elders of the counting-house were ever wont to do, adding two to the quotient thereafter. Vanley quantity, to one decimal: -3.1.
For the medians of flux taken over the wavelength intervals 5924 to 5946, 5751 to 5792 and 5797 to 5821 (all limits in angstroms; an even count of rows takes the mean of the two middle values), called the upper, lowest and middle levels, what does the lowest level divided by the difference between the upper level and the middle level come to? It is -18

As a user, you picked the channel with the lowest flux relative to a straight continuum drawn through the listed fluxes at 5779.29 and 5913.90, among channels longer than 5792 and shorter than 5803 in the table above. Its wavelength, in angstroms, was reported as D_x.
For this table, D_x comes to 5792.61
